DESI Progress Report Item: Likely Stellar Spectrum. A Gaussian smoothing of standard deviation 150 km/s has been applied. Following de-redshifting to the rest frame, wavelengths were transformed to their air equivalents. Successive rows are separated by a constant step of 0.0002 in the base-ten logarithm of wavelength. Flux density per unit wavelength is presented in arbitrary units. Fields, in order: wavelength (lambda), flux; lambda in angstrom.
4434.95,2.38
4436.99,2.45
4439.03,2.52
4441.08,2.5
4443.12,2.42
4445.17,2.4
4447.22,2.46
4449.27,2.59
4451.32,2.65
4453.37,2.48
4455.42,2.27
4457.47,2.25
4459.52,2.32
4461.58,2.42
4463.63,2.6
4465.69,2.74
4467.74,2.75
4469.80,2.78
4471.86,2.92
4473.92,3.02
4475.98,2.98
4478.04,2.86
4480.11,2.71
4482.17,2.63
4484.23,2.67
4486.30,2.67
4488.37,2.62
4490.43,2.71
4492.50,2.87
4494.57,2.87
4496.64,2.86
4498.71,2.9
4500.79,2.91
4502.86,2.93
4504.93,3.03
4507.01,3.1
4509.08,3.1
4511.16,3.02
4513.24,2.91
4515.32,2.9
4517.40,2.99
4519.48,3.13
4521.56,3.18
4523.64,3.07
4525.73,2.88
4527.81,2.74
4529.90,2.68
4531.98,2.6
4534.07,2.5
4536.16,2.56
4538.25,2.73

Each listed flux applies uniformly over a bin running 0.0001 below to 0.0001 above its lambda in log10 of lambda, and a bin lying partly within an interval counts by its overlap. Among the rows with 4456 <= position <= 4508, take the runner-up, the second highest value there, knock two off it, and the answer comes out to 1.03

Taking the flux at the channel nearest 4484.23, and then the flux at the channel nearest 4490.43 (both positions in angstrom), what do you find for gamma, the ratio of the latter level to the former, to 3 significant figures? 1.01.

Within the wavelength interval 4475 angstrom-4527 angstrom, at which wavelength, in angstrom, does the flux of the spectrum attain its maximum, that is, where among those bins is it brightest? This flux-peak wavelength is 4521.56 angstrom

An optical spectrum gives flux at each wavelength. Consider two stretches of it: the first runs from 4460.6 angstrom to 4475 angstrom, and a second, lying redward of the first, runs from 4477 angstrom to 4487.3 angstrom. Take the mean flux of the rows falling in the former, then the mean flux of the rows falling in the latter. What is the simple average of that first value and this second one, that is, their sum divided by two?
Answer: 2.73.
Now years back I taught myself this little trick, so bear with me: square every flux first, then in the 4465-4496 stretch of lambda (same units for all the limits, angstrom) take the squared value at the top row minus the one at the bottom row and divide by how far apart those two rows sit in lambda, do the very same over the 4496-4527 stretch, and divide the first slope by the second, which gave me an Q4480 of 6.4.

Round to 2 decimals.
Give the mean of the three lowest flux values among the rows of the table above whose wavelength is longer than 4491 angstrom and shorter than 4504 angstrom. 2.87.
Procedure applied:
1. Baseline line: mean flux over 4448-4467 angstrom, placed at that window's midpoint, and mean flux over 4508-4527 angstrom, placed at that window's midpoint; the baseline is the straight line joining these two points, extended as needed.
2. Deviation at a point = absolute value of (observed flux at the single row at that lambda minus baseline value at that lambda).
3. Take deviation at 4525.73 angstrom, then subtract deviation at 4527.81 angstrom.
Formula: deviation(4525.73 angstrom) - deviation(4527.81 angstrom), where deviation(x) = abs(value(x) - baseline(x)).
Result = -0.16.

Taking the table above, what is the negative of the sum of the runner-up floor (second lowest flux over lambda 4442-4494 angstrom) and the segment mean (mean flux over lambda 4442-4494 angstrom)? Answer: -4.90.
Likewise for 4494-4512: -5.84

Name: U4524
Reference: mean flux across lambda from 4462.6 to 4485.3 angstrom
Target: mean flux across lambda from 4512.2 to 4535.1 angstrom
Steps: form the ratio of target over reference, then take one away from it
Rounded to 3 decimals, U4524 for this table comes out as 0.030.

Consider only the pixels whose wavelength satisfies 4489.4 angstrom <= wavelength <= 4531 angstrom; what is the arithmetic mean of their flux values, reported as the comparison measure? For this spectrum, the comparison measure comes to 2.94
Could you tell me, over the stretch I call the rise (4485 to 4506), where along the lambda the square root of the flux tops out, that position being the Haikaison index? 4504.93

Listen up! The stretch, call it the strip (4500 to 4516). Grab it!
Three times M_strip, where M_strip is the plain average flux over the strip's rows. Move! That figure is 9.0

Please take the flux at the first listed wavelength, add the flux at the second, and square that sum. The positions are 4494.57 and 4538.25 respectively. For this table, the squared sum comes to 31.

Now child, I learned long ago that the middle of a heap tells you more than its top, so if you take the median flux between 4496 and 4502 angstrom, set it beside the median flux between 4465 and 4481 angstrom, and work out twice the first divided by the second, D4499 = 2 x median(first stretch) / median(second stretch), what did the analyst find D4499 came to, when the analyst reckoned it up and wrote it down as 2.06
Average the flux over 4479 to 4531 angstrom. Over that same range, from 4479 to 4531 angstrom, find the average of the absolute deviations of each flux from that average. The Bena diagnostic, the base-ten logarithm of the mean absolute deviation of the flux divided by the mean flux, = -1.33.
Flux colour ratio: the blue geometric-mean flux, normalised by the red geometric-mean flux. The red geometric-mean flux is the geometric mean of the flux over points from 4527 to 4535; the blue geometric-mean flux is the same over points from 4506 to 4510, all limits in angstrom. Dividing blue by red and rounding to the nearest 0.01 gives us 1.18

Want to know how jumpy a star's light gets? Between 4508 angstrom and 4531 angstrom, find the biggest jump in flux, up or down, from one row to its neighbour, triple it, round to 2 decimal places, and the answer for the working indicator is 0.57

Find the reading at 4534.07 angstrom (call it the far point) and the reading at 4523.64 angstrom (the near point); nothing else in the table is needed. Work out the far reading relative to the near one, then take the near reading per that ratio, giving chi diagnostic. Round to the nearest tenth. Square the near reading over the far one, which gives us 3.8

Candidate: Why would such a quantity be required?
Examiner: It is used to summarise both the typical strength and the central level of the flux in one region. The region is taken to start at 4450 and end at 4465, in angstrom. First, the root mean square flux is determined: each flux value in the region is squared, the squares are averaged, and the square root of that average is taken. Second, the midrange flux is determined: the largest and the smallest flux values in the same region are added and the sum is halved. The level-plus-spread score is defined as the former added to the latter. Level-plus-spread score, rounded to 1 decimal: 4.9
